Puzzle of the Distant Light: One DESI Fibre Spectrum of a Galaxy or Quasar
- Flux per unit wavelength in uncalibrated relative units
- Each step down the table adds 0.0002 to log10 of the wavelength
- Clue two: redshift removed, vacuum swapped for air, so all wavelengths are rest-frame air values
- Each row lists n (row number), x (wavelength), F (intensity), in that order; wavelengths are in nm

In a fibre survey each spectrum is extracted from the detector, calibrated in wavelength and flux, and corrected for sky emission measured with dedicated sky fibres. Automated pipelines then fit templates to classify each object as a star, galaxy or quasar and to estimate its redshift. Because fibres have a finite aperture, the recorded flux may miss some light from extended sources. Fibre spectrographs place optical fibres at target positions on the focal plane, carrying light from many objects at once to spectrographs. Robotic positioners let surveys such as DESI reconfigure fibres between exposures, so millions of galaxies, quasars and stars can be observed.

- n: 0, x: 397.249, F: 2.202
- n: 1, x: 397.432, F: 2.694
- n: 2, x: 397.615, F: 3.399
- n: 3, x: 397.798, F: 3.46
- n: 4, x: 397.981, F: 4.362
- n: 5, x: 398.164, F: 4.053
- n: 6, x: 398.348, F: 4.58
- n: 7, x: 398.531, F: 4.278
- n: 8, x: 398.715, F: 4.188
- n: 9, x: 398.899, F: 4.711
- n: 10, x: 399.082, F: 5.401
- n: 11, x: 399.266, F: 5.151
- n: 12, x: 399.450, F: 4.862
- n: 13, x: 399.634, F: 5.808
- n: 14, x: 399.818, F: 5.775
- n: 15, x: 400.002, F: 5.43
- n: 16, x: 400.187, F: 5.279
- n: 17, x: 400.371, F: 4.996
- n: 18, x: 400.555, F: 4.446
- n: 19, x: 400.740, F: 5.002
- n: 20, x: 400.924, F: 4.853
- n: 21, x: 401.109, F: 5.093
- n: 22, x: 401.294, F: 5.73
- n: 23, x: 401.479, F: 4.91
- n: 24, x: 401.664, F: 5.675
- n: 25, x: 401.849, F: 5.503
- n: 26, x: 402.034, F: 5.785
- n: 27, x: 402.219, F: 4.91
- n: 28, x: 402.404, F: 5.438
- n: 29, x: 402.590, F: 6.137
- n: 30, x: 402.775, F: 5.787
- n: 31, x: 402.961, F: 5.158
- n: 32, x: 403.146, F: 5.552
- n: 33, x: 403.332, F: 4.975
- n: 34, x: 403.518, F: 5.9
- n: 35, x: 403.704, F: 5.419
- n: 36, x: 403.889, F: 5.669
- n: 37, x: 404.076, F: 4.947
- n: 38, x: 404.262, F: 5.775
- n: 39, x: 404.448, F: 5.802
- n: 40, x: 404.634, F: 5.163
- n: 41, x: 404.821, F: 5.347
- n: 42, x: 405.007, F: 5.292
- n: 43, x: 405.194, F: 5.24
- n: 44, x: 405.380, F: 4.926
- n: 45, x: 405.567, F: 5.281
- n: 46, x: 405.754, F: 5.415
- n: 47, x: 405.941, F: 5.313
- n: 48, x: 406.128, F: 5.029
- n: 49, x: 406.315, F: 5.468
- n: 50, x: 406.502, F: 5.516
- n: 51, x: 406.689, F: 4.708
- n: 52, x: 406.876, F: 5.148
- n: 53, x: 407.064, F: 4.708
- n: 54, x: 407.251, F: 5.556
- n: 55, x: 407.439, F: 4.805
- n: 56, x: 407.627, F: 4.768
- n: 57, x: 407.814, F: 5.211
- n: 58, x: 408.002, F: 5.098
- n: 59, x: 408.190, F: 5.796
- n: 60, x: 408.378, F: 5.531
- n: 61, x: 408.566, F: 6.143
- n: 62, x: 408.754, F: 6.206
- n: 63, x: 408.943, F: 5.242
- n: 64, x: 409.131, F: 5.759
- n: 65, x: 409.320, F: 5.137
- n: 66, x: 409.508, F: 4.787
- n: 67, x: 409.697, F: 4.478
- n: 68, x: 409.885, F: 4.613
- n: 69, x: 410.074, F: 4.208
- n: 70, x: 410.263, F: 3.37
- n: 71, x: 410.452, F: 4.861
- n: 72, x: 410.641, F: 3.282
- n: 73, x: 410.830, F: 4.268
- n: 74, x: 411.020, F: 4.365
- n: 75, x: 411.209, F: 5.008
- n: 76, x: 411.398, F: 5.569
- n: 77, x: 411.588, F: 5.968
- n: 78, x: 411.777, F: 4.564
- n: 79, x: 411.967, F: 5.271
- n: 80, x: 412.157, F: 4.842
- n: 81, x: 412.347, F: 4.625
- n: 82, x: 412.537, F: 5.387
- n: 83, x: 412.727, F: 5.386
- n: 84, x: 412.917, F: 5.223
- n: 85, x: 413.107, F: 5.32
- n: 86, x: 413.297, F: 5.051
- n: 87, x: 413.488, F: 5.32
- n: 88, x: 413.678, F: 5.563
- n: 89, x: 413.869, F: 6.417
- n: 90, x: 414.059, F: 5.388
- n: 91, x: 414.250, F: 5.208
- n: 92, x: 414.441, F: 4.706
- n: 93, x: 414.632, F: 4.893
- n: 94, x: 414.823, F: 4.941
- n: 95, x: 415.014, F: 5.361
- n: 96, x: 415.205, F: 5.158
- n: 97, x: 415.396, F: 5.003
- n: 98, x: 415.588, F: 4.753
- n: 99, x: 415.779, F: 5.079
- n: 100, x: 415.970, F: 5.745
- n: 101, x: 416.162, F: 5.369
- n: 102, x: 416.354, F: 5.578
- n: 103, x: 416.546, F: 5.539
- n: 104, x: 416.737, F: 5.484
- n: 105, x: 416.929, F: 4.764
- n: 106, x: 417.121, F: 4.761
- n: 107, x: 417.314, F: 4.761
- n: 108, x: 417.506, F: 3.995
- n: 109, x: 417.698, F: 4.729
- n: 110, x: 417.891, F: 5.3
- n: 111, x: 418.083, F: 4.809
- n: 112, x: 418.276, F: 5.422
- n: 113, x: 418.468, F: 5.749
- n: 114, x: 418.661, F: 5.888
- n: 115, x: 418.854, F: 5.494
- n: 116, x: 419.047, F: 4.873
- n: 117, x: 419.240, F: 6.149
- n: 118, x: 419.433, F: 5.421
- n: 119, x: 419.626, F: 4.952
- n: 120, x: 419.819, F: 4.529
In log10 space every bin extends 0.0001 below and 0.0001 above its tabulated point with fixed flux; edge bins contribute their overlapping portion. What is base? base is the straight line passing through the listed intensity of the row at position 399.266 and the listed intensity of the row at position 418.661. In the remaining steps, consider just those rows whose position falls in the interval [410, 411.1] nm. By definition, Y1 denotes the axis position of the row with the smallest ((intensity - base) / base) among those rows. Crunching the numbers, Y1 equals 410.641 nm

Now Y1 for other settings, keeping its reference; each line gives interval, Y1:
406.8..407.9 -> 407.064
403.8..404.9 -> 404.076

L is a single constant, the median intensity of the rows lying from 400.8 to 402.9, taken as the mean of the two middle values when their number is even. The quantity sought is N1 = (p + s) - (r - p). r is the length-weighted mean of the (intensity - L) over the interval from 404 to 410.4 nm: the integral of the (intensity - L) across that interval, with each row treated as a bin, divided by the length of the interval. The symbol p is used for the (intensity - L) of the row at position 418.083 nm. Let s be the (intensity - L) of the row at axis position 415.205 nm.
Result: -1.4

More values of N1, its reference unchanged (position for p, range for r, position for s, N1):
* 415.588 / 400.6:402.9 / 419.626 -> -1.9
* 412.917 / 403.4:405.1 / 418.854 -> -0.5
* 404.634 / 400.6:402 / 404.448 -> -0.1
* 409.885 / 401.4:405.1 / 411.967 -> -2.0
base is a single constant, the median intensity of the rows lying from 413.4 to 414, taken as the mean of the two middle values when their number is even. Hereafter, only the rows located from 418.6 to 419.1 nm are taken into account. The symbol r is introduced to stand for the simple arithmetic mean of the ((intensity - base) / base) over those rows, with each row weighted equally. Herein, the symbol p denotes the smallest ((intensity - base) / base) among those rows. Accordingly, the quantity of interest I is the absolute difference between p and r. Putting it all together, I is 0.098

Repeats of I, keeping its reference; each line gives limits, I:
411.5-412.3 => 0.107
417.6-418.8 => 0.106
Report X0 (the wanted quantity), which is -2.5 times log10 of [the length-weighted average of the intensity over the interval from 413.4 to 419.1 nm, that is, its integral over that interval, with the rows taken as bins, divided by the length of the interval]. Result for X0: -1.79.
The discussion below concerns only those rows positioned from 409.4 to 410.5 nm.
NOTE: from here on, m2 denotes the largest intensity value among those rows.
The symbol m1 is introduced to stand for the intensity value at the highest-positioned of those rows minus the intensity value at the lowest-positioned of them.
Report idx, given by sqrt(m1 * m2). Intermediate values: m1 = 0.07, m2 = 4.861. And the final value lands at 0.60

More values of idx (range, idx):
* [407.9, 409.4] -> 0.49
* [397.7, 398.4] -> 2.26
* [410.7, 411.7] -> 3.19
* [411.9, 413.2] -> 0.51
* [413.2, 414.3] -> 1.00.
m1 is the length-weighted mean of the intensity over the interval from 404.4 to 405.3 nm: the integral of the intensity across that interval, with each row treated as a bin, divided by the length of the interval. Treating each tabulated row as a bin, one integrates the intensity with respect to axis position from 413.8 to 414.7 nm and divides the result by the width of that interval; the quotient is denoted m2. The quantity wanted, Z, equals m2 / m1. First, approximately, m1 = 5.3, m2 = 5.30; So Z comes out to 0.99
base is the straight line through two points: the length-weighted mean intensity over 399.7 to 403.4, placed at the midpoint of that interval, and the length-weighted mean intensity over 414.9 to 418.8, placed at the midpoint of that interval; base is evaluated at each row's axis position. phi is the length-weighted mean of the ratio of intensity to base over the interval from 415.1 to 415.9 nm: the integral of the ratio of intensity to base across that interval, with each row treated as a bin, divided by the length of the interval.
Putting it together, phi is 0.97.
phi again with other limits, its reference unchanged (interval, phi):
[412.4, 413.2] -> 1.02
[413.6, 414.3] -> 1.09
